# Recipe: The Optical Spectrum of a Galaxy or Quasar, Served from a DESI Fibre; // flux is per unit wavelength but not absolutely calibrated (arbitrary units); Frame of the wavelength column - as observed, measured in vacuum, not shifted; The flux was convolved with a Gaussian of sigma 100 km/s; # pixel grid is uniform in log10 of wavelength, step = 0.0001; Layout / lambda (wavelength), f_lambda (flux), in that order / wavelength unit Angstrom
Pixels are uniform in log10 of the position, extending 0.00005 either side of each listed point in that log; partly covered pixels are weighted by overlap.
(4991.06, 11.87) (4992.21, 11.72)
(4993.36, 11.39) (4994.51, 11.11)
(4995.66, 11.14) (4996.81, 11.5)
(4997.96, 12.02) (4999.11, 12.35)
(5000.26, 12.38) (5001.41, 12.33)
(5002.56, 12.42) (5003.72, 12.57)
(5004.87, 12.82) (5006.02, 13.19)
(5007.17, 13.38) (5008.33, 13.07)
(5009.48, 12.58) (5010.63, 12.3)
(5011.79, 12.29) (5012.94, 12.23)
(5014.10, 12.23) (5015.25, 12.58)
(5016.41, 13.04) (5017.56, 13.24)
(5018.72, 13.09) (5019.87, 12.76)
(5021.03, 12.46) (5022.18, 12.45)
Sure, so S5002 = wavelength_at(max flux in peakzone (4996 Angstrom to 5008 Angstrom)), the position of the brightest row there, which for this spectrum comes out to 5007.17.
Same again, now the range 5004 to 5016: 5007.17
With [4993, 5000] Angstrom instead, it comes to 4999.11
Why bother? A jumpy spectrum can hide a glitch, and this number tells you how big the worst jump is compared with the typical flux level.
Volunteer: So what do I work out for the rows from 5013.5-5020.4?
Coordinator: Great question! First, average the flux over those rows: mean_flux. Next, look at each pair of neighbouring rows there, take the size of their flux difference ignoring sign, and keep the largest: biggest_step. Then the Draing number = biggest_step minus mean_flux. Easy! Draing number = -12.36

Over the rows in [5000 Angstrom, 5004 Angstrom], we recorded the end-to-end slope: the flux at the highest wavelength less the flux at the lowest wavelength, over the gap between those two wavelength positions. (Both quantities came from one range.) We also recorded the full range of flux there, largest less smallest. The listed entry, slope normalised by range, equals 0.229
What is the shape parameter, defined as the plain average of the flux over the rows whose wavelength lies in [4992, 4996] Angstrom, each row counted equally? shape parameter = 11.3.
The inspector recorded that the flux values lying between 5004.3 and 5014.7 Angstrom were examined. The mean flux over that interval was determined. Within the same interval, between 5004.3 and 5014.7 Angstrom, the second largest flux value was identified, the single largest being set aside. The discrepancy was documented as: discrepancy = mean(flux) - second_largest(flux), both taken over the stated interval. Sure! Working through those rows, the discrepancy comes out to -0.51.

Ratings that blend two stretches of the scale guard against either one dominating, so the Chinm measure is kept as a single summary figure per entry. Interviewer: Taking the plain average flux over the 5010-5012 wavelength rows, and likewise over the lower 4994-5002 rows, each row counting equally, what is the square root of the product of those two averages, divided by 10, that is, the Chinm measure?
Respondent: 1.21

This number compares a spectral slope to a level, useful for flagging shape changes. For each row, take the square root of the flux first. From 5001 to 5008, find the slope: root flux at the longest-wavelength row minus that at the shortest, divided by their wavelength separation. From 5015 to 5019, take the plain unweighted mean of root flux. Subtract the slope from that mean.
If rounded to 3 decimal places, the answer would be 3.578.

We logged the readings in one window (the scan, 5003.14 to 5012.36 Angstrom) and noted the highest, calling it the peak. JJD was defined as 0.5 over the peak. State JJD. 0.0374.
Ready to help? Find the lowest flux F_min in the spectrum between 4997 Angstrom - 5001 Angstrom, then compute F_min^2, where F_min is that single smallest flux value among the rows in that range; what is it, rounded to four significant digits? 144.5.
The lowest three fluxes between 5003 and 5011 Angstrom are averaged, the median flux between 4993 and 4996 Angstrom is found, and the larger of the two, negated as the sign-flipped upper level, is -12.5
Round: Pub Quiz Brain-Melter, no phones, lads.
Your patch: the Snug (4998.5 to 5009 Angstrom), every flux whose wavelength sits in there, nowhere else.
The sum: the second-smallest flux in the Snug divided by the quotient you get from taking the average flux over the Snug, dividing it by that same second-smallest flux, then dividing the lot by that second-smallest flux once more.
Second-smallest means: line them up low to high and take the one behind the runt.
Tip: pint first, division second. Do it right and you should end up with 148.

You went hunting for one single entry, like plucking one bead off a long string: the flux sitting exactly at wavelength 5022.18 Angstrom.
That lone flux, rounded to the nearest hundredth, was 12.45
